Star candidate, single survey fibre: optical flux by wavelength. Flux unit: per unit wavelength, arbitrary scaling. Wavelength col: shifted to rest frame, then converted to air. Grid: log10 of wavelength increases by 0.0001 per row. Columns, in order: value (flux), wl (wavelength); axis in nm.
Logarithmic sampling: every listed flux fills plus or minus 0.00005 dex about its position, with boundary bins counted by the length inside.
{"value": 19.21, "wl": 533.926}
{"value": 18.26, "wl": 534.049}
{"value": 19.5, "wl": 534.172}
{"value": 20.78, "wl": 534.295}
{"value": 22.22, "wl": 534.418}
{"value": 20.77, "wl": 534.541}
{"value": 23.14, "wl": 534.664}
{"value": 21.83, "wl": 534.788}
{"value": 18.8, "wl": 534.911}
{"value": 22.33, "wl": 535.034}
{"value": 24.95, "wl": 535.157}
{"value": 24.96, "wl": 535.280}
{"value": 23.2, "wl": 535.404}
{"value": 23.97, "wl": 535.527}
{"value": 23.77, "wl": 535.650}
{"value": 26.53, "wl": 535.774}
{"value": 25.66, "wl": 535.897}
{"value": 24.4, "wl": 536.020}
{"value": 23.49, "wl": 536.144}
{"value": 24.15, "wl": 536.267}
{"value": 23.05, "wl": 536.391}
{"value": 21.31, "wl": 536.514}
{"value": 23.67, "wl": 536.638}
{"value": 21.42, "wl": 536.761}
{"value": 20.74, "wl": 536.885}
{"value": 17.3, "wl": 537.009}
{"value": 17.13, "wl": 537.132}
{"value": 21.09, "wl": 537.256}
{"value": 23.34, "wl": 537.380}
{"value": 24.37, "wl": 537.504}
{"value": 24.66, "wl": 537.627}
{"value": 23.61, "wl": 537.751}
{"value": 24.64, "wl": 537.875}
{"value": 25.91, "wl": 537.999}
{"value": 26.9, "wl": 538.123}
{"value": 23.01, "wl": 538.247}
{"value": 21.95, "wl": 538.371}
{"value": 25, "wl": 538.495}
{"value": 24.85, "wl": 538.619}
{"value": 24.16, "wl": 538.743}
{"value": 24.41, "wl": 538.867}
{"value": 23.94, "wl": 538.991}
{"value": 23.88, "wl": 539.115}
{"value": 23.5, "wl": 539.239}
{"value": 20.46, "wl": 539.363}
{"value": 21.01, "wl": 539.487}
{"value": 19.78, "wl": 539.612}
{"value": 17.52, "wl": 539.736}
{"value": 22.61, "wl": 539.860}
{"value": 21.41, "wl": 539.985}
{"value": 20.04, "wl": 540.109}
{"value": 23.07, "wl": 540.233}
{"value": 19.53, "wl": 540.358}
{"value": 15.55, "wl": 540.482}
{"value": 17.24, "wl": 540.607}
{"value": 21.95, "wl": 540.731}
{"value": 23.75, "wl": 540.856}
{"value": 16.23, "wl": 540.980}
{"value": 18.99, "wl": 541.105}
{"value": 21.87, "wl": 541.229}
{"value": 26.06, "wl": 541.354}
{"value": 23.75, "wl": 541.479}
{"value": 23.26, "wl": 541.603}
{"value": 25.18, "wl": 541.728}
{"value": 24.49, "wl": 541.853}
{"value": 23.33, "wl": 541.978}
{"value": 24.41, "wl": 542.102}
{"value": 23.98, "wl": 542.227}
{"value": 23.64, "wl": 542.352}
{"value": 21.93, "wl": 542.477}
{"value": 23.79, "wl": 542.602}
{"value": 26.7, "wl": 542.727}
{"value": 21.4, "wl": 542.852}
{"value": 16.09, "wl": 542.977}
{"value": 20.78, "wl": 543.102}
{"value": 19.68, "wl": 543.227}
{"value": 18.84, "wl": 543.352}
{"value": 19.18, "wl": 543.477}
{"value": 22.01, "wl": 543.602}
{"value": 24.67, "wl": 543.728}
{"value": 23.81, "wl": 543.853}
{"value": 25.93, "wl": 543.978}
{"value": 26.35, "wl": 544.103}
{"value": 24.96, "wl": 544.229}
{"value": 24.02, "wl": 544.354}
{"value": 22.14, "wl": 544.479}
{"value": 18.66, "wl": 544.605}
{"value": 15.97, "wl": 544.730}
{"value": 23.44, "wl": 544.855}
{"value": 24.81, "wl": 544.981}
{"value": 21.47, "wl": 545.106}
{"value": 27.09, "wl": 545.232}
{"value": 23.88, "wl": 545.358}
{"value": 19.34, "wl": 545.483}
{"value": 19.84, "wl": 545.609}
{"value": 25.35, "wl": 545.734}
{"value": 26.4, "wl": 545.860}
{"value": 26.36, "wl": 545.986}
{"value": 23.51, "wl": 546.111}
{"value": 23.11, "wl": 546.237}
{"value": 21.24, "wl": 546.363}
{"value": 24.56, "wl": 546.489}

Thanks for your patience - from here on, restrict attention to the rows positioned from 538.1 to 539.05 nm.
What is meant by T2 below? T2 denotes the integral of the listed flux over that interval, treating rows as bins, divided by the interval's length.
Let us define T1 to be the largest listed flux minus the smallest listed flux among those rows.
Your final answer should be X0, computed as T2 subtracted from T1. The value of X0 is -19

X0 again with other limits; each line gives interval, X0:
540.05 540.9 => -12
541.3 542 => -22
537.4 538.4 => -19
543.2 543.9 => -16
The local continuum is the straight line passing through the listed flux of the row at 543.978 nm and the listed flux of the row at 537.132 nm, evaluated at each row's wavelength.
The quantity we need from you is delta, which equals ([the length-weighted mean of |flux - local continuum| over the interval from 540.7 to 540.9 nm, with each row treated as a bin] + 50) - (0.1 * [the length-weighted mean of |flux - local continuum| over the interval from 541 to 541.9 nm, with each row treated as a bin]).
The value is 51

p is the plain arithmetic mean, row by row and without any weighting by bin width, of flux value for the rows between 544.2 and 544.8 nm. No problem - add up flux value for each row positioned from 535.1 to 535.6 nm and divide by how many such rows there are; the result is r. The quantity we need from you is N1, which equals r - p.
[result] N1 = 3.1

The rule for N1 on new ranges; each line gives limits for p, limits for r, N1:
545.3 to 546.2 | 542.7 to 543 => -2.1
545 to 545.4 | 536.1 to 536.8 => -1.3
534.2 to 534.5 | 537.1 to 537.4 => -1.0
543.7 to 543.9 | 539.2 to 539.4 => -2.3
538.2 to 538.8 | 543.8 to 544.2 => 1.6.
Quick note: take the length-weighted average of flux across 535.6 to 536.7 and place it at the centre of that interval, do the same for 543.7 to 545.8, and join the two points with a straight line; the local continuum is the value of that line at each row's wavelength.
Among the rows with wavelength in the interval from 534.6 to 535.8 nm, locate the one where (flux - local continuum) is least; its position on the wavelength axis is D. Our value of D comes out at 534.911 nm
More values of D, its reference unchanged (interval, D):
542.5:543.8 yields 542.977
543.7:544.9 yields 544.730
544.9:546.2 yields 545.483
